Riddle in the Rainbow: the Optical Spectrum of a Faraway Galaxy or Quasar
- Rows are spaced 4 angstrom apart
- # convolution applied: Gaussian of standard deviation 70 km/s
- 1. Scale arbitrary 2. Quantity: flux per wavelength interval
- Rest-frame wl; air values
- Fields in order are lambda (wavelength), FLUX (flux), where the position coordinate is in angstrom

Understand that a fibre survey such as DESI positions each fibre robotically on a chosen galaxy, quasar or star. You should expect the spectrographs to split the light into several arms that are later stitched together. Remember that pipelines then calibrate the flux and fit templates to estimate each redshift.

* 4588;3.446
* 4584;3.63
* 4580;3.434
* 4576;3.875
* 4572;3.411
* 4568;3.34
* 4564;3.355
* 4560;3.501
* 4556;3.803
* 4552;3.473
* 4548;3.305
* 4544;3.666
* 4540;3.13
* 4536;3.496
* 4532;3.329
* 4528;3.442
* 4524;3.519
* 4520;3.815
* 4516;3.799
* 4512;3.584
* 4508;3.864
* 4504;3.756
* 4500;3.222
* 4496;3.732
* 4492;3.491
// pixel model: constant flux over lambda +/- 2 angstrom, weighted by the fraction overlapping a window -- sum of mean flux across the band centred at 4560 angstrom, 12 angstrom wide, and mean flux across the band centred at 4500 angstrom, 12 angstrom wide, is 7.12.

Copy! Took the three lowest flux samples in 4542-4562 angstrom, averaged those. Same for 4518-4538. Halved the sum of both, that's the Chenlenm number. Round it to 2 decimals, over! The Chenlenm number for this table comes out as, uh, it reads 3.42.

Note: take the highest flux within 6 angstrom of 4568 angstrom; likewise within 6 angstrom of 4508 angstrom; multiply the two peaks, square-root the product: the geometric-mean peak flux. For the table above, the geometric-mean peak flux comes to 3.63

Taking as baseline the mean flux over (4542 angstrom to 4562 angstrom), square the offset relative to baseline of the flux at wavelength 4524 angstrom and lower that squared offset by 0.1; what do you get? -0.10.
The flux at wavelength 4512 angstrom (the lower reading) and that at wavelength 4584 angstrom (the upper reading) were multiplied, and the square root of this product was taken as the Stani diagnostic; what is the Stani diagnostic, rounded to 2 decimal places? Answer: 3.61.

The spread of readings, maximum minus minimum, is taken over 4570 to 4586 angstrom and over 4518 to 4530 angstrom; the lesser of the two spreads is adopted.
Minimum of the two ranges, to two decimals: 0.37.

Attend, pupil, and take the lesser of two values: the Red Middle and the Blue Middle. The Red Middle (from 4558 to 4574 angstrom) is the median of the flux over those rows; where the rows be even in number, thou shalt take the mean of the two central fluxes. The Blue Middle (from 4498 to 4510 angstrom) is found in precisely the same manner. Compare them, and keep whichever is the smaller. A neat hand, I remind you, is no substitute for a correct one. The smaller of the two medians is 3.38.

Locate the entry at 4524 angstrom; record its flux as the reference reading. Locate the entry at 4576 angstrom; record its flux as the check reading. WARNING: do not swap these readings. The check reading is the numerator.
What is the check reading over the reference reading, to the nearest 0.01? 1.10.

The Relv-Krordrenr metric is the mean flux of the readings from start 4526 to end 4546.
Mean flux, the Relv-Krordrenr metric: 3.41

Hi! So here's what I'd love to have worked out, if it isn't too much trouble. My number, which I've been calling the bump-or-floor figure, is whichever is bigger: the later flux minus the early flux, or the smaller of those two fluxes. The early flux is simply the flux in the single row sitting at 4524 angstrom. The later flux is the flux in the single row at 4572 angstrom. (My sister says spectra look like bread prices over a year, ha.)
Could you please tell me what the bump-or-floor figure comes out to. 3.41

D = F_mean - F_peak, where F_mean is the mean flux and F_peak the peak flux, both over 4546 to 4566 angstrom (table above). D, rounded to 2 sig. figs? -0.32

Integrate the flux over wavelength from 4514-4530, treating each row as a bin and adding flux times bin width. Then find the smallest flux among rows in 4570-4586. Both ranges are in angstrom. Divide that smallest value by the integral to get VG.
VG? 0.0585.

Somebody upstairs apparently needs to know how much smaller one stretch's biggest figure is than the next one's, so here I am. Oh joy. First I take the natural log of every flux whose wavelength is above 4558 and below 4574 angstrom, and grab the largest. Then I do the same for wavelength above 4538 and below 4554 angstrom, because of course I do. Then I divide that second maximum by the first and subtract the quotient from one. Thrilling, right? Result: -0.037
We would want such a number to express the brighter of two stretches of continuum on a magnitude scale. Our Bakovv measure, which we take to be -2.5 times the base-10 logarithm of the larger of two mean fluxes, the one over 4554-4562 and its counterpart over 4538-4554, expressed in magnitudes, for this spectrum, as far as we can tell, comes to -1.41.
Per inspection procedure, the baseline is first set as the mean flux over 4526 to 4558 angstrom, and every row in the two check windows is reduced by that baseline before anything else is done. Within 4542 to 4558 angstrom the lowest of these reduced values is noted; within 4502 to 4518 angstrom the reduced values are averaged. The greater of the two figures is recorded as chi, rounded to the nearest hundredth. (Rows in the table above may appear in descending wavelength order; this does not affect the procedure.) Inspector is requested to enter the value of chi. 0.30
